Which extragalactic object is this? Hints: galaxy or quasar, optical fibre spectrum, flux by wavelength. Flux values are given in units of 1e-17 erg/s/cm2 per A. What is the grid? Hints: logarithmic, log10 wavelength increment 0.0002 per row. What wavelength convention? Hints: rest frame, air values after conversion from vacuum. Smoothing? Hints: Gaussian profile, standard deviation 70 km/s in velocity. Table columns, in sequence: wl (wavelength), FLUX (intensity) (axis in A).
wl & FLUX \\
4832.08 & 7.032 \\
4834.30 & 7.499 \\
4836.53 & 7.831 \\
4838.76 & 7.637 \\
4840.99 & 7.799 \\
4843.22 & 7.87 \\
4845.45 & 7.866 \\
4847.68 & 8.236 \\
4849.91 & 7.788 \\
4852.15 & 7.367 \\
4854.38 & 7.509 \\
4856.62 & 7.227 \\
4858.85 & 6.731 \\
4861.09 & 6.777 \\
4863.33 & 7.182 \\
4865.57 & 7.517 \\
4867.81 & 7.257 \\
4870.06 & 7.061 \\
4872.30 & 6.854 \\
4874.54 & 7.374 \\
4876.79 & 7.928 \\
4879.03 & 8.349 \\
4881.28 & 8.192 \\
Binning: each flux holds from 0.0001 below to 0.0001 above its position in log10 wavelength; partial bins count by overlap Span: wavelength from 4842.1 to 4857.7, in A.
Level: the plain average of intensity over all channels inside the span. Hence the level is 7.7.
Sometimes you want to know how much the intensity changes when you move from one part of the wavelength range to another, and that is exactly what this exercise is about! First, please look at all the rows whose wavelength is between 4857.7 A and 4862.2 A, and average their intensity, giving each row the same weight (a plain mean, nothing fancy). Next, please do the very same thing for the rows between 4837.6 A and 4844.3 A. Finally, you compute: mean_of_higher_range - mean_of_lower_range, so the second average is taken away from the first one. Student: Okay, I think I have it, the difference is -1.0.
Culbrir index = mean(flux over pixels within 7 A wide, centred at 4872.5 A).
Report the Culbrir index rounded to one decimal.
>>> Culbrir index 7.1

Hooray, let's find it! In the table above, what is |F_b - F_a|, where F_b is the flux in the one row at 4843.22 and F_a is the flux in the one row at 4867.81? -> 0.6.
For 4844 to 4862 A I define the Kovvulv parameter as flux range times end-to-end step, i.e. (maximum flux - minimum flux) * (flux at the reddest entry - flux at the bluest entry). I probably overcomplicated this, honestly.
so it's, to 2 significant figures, -1.6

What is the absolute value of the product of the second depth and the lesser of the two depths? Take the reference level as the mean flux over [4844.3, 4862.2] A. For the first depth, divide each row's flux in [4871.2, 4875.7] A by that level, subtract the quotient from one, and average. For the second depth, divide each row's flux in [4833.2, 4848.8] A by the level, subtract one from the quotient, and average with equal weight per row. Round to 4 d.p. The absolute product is 0.0022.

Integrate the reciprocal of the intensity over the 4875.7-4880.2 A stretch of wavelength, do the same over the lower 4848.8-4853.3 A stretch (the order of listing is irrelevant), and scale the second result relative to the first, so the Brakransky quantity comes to 1.1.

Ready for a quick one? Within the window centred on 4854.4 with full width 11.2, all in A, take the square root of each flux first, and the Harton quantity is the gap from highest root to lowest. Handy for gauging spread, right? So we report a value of 0.20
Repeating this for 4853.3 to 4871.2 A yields 0.15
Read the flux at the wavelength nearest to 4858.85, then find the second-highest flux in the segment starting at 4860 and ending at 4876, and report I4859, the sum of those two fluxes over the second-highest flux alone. 1.91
